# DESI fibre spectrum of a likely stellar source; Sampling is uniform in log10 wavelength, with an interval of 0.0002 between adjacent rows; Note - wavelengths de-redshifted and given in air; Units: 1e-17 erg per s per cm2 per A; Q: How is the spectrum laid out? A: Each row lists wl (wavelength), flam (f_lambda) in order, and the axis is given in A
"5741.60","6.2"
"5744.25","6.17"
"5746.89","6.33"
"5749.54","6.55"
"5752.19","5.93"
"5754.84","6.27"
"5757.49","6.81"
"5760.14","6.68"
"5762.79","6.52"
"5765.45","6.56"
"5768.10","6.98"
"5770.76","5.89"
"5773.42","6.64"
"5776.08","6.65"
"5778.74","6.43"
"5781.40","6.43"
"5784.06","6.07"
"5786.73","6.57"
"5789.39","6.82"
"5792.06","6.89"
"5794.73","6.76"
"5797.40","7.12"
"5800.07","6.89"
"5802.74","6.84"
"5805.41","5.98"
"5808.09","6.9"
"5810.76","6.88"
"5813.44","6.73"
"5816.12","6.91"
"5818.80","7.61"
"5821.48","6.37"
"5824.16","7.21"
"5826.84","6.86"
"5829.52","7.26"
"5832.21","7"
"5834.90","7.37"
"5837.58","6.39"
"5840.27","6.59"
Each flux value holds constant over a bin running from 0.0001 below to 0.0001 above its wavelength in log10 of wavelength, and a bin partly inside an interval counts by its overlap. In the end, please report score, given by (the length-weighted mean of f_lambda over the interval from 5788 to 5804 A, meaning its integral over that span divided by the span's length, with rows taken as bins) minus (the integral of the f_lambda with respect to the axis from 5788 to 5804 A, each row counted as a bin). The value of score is -103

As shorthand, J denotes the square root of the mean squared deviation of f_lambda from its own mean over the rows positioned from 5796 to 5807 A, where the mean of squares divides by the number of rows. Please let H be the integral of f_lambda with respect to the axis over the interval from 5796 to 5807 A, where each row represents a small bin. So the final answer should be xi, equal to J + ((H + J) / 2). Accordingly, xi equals 38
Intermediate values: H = 74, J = 0.43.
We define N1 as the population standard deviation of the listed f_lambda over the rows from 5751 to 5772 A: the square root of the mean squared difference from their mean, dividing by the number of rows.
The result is 0.37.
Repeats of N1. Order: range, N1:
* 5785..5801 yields 0.16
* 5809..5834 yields 0.33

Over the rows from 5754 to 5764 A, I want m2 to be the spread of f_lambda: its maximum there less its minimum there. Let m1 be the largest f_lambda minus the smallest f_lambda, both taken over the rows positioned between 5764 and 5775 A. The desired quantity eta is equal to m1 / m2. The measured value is 2.0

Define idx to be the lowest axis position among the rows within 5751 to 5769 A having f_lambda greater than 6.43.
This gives 5757.49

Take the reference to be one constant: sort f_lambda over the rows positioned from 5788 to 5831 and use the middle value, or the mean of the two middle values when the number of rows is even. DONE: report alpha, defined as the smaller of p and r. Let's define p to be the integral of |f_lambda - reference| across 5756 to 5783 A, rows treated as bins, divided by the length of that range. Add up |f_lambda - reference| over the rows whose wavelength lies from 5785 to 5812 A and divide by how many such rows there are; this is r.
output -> 0.17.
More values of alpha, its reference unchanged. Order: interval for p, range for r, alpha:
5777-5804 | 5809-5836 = 0.25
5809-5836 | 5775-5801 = 0.27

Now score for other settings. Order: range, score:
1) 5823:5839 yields -105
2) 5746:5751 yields -26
